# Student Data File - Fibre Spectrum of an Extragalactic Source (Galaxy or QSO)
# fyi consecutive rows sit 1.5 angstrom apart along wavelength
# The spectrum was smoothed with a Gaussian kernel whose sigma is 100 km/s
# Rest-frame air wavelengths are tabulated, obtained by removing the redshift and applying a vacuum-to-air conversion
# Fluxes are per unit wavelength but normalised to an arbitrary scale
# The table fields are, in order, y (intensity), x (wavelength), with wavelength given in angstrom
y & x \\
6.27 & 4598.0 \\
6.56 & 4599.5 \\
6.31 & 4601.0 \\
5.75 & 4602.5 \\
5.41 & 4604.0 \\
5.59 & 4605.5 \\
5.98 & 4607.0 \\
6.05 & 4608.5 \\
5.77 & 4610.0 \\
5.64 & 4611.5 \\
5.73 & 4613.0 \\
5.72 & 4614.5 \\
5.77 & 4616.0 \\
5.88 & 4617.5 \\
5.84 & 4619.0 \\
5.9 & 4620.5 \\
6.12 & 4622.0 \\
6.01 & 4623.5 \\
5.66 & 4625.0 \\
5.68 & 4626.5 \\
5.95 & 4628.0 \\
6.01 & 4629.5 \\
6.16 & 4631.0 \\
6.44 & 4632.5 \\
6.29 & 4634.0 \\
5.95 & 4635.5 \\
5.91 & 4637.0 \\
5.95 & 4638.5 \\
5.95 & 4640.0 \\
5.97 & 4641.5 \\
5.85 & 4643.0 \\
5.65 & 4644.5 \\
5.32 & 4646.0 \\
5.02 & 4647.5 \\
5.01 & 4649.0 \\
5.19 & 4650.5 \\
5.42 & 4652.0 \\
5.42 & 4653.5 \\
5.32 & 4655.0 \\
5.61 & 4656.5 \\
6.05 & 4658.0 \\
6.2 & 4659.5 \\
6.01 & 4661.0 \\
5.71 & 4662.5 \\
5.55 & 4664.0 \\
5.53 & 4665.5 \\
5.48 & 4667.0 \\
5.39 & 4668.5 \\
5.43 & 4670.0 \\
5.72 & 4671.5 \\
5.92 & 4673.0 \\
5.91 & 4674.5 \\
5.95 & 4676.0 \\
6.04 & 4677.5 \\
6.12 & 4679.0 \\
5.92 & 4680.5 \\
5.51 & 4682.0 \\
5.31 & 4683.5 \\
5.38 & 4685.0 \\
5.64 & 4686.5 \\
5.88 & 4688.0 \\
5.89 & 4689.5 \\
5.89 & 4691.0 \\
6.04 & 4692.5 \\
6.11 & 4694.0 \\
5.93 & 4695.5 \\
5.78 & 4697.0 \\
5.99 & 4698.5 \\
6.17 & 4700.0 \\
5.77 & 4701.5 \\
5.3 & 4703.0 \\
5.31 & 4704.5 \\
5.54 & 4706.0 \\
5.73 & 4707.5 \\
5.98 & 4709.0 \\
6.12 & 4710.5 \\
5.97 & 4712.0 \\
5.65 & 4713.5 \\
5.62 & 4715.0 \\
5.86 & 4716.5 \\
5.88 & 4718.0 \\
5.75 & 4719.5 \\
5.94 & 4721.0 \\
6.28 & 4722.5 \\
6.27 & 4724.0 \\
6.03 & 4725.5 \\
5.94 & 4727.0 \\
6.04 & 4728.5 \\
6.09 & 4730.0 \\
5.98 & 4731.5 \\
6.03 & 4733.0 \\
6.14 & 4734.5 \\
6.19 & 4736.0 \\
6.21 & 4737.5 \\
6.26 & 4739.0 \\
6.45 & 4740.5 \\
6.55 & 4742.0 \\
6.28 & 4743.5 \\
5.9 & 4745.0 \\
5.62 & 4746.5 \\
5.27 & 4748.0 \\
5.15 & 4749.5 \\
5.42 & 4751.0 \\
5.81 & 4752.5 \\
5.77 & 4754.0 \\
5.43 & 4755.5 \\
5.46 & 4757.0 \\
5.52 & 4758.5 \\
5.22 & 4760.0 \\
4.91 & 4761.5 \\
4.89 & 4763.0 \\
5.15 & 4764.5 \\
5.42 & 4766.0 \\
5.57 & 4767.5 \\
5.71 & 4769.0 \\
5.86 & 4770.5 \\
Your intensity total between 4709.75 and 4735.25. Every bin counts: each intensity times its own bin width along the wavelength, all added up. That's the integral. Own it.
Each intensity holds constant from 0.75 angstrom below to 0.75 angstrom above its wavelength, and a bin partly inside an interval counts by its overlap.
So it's 152.4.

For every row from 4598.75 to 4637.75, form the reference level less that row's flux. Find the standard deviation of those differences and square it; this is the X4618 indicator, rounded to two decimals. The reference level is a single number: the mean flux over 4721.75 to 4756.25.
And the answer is 0.07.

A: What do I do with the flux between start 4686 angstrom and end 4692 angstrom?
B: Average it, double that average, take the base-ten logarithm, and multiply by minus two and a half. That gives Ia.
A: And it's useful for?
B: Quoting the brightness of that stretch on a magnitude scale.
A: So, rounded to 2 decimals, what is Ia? -2.67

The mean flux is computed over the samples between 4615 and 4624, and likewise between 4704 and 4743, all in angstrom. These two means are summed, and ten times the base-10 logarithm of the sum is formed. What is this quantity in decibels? 10.8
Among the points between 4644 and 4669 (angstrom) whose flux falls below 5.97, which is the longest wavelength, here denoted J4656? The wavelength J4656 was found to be 4668.5 angstrom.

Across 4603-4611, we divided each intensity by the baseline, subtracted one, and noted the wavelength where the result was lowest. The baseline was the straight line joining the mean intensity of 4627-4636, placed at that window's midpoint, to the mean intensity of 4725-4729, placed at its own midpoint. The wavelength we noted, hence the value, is 4604.0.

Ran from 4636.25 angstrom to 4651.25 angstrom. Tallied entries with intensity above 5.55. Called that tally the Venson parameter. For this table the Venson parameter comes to 6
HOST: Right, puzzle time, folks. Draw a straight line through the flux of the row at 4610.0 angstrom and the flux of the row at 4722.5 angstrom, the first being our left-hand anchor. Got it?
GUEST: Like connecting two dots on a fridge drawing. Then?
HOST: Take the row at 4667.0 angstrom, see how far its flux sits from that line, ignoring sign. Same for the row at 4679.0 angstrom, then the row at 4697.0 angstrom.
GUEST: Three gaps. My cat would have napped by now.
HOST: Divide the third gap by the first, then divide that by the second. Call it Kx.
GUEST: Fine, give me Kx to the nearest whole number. 19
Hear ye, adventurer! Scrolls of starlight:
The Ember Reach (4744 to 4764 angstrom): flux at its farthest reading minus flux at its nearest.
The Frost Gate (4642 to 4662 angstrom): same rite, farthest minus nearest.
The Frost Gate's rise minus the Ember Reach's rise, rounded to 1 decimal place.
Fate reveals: 1.2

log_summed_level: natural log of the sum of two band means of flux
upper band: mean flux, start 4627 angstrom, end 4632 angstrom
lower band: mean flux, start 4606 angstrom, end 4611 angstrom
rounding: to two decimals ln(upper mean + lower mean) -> 2.48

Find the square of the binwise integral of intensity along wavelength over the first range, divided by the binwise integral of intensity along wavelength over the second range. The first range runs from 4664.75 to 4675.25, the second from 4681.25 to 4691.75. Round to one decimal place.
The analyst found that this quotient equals 58.9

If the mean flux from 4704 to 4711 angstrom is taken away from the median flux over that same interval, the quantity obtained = -0.01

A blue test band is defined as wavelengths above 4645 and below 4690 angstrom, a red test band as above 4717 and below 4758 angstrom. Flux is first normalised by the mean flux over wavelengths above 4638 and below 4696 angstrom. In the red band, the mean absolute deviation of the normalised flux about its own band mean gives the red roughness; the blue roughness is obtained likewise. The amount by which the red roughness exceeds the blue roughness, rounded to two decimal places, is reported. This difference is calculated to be 0.00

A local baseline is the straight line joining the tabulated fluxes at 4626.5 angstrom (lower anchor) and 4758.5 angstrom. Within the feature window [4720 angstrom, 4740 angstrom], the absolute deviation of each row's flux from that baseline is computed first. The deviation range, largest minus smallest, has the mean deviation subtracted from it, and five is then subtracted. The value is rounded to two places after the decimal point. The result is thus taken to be -5.21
